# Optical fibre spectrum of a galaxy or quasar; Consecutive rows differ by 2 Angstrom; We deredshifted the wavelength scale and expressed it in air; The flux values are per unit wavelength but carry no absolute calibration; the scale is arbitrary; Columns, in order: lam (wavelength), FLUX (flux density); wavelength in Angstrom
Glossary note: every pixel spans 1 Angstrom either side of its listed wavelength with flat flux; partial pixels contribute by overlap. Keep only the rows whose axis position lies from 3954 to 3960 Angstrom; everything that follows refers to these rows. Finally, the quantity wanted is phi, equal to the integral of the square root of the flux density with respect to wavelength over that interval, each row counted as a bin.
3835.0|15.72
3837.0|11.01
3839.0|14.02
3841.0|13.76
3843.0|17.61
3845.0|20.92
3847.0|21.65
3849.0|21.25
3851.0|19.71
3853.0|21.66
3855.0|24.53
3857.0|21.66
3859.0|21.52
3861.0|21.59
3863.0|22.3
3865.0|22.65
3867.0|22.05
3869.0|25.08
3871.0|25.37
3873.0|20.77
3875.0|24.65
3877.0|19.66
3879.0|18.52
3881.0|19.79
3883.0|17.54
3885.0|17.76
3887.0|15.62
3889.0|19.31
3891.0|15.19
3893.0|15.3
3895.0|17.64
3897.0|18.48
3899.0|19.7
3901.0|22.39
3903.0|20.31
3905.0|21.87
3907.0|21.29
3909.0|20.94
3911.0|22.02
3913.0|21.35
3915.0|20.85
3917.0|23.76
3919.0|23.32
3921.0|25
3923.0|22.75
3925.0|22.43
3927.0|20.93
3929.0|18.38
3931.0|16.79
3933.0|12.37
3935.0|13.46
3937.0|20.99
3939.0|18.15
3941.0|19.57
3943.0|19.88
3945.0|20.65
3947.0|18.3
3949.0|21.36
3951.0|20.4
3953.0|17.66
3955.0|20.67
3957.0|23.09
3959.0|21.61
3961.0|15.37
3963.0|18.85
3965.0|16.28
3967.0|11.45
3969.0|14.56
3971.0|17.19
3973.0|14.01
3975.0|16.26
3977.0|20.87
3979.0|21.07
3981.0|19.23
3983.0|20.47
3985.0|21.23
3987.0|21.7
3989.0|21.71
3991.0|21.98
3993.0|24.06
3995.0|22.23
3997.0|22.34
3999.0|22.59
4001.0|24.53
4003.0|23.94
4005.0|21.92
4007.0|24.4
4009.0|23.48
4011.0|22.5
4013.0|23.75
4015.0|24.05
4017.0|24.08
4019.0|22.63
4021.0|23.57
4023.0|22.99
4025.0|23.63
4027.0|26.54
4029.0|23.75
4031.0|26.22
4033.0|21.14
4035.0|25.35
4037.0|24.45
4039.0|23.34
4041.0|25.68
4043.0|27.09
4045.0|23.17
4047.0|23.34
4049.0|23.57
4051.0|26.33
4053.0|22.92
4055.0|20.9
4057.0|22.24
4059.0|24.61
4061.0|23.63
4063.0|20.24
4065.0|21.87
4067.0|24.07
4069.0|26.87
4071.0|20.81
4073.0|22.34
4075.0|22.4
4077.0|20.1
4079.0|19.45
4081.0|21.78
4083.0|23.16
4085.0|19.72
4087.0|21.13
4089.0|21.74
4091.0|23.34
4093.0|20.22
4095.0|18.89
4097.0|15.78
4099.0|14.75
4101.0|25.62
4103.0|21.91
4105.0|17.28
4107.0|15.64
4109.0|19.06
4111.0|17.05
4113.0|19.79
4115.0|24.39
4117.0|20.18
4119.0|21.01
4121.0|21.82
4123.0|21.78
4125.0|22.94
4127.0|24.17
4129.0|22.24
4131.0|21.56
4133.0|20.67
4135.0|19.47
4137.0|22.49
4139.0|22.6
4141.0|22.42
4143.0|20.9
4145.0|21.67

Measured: 28.0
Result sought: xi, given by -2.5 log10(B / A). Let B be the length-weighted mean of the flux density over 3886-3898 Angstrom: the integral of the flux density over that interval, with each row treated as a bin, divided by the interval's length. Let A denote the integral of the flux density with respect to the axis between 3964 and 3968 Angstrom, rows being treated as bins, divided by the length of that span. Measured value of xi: -0.22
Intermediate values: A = 13.9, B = 16.9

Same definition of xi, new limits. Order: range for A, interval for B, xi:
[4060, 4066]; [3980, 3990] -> 0.05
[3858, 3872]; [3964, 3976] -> 0.46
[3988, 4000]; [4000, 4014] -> -0.05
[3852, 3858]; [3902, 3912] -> 0.07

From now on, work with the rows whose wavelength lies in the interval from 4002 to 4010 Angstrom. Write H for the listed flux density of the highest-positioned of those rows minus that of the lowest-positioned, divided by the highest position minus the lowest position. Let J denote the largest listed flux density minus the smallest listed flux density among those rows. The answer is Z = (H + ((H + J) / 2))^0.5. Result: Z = 1.1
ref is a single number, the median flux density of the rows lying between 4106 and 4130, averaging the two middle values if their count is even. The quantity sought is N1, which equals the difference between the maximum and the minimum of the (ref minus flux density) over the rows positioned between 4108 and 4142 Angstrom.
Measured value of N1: 7.3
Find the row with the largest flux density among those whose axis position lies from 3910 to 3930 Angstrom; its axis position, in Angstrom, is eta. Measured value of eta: 3921.0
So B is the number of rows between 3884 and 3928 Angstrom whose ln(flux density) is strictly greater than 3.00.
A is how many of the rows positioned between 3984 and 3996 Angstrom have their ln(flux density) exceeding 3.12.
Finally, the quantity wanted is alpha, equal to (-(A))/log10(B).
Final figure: -0.9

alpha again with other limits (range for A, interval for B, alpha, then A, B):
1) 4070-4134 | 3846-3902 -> -5.1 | 6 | 15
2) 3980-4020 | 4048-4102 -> -6.0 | 8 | 22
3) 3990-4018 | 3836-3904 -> -6.5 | 8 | 17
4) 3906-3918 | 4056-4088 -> -0.9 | 1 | 14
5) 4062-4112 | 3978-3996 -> -5.5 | 5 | 8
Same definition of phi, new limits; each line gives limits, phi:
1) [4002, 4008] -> 29.0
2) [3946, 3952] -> 26.8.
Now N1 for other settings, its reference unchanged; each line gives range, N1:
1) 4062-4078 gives 6.8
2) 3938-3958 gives 5.4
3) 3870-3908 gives 10.2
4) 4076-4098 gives 7.6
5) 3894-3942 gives 12.6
